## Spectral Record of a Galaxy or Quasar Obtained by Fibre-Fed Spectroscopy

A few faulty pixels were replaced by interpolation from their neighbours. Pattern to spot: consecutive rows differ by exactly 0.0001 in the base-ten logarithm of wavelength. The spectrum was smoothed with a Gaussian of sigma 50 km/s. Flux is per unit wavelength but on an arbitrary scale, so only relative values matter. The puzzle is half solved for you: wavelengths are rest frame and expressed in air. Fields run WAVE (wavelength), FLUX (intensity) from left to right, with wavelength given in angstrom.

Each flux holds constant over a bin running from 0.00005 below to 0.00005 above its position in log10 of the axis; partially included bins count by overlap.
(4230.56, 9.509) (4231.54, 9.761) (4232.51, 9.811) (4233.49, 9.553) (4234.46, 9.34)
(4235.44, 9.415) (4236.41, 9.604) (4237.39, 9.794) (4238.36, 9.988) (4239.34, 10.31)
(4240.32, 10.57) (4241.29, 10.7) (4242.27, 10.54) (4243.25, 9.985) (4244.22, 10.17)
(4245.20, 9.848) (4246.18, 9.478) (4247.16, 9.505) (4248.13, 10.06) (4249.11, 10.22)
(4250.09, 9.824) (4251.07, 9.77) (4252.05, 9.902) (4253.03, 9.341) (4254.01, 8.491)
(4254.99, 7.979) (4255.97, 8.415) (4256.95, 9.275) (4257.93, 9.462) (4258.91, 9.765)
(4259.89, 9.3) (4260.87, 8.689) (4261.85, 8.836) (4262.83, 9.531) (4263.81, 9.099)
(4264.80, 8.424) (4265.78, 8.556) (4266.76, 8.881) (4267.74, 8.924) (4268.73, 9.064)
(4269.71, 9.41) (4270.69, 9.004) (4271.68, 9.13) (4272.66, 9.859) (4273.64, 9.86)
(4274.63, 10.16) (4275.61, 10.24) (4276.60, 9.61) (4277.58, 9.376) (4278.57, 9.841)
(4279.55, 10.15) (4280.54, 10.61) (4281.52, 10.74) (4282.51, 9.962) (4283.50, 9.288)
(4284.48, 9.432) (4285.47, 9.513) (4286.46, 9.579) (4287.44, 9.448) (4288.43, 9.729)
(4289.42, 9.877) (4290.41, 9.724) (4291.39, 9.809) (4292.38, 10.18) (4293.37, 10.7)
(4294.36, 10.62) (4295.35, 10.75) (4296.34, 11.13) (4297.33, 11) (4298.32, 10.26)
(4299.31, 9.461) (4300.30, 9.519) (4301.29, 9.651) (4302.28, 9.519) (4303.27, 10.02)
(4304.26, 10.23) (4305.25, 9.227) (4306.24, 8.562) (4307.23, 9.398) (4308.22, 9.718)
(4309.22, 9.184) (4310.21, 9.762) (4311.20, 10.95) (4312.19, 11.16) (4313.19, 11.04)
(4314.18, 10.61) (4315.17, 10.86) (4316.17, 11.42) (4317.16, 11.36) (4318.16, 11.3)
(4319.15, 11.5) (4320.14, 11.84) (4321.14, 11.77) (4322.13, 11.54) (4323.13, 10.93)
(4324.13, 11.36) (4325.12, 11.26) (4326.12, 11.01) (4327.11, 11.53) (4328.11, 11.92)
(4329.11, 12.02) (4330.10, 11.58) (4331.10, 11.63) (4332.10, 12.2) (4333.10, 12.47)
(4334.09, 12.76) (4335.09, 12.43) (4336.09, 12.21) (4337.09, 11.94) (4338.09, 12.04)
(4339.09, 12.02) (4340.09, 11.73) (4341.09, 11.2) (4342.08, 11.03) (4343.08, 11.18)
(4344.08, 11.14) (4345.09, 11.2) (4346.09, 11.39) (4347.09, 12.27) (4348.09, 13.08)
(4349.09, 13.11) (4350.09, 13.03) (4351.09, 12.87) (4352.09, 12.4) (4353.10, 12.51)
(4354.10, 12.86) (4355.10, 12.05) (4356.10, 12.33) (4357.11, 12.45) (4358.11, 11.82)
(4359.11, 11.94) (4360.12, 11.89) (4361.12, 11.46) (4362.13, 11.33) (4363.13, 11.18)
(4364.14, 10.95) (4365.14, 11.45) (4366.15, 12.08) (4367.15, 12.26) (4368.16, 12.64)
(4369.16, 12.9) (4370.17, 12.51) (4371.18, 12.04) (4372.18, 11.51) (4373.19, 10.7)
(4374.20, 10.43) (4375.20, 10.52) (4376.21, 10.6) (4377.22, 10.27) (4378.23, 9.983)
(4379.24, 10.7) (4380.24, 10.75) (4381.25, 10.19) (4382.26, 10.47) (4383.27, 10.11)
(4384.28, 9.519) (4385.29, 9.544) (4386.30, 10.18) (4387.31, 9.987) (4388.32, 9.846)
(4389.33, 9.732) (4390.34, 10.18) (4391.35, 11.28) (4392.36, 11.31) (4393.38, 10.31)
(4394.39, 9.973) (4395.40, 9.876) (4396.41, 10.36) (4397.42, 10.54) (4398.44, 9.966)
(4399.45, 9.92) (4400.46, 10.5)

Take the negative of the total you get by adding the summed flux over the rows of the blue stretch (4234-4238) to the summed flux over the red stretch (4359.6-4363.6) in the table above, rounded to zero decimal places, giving -84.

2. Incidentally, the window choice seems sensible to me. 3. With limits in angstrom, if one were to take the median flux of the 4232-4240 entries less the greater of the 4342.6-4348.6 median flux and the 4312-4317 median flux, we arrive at -1.6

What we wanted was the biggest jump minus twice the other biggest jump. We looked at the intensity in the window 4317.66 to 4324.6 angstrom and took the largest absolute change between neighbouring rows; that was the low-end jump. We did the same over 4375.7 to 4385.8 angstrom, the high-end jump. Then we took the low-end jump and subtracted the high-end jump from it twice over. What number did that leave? -0.8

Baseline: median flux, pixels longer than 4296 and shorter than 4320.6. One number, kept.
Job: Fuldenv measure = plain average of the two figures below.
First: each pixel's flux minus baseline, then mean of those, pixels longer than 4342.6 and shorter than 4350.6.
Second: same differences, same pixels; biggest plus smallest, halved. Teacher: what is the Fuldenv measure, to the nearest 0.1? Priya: 1.8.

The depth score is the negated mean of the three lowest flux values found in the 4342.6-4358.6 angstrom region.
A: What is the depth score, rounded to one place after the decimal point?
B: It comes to -11.2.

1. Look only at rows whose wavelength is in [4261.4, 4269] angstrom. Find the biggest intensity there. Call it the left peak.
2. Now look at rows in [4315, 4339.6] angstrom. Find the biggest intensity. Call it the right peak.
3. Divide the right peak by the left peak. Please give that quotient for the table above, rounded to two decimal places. 1.34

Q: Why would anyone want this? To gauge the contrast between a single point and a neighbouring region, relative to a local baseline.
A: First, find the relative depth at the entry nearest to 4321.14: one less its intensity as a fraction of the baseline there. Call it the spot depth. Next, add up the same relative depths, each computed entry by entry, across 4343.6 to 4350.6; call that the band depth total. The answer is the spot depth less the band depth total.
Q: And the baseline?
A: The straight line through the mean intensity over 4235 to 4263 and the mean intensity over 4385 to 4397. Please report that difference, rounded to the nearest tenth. 1.3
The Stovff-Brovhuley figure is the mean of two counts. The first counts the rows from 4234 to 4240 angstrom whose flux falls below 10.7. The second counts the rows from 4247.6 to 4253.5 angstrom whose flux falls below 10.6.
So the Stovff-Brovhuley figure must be 6.0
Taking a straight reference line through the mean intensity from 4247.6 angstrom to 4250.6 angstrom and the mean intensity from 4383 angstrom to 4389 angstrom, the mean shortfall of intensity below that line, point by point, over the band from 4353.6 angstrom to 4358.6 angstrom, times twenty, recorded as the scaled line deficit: -48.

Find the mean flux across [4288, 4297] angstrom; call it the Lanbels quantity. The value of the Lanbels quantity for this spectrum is 10.3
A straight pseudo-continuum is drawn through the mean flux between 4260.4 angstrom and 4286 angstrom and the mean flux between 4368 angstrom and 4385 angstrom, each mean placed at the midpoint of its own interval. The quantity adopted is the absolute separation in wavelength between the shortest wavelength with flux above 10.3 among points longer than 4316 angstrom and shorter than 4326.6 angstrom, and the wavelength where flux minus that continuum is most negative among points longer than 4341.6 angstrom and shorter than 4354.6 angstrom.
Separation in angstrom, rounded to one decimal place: 25.9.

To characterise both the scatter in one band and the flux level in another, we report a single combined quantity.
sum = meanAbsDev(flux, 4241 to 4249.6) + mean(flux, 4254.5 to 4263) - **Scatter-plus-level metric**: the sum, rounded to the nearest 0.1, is 9.3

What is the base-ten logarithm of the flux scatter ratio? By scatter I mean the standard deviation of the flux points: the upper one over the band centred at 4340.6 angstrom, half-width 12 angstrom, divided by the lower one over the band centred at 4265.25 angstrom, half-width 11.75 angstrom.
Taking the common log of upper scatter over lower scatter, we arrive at 0.05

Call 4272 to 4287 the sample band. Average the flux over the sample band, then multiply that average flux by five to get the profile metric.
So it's 49.4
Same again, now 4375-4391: 50.8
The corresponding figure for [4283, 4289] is 47.5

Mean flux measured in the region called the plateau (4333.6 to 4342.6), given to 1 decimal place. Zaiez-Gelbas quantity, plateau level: 11.9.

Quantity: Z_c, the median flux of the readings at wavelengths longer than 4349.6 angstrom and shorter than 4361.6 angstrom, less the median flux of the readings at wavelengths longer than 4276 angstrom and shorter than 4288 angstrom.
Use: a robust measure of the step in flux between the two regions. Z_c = 2.8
